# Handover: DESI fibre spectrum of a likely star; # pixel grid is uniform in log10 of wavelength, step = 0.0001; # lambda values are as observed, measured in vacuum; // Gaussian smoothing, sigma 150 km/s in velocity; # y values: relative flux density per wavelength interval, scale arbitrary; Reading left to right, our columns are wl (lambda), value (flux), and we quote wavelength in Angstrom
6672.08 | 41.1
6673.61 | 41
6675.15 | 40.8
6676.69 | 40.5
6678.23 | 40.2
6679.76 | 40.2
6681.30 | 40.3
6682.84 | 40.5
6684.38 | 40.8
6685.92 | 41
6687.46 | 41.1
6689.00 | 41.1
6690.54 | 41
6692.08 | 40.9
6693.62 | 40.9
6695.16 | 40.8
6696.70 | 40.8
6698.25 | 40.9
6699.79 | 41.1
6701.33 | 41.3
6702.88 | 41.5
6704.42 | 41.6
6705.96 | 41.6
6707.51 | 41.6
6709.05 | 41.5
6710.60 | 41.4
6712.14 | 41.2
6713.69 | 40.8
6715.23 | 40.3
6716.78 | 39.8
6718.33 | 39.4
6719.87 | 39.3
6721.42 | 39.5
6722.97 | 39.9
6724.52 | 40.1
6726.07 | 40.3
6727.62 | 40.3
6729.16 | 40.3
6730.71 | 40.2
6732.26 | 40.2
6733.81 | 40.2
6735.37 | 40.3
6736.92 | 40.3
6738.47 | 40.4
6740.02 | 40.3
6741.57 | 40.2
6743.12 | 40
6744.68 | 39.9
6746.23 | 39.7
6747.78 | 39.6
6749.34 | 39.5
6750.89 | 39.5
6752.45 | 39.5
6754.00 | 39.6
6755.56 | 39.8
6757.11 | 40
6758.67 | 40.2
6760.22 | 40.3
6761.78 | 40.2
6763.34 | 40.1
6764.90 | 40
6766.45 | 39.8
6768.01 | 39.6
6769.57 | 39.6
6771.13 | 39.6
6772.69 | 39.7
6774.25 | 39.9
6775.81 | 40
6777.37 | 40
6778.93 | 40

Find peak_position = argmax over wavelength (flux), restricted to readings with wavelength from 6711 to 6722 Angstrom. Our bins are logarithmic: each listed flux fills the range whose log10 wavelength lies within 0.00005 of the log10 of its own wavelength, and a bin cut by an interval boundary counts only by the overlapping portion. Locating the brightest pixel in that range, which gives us 6712.14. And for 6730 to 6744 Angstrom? 6738.47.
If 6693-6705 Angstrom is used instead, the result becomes 6704.42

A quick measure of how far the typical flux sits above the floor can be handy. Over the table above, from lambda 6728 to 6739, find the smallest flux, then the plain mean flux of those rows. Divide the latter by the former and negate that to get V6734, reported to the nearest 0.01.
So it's -1.00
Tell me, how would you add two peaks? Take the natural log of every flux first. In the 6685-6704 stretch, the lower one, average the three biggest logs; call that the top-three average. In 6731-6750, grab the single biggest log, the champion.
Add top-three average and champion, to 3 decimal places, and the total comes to 7.420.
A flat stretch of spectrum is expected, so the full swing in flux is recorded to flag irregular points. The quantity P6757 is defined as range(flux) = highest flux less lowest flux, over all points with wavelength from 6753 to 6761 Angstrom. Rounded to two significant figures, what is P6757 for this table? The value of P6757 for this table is 0.70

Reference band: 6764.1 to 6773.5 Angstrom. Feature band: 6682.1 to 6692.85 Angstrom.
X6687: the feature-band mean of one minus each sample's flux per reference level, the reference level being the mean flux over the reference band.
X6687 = -0.030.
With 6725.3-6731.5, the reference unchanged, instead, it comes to -0.014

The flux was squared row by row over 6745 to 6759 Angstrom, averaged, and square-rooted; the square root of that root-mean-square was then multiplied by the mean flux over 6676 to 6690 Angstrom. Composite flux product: 256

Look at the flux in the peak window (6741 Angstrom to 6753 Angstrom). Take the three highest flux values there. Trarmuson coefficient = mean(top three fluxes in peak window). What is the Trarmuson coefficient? 40.0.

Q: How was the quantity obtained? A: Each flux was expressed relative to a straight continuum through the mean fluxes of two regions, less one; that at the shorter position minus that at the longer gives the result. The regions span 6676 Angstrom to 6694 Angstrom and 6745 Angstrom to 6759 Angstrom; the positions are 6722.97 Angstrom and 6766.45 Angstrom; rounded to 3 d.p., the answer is -0.014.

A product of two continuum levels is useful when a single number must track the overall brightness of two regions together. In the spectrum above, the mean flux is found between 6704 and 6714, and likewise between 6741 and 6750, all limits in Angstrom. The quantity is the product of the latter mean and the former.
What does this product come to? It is 1648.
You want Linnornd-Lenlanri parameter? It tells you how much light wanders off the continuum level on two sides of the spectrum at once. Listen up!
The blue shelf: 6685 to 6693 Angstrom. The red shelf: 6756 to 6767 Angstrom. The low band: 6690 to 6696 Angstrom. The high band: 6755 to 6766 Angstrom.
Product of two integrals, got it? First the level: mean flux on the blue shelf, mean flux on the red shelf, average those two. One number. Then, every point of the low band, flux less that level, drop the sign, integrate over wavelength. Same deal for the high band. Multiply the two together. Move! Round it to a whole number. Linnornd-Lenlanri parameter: 11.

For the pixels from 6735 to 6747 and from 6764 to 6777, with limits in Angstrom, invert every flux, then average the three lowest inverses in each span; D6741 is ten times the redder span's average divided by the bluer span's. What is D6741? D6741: 10.1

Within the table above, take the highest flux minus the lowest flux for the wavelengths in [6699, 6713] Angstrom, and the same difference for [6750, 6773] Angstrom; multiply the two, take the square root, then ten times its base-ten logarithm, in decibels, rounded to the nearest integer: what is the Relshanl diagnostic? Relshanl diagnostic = -2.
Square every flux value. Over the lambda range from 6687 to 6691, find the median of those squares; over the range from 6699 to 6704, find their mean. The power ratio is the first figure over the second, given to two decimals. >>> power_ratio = 0.99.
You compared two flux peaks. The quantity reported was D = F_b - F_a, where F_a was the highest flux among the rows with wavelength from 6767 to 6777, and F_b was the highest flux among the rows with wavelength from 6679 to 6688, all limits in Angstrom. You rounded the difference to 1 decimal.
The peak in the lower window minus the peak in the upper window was 1.1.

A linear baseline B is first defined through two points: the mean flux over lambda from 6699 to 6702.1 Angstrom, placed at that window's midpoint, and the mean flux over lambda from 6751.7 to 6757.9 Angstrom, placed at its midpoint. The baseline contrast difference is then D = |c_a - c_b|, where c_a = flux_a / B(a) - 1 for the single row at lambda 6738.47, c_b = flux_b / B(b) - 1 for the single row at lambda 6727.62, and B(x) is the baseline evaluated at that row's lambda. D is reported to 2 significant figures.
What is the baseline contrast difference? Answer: 0.010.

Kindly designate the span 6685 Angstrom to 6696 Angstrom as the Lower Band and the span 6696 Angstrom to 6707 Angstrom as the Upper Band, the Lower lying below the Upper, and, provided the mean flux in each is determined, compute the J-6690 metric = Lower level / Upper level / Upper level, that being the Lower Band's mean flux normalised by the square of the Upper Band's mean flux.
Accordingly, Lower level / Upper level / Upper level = 0.0241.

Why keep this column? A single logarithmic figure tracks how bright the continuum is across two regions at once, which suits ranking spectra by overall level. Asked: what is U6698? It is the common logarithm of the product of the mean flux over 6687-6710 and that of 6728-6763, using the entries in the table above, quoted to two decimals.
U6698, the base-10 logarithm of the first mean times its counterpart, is 3.22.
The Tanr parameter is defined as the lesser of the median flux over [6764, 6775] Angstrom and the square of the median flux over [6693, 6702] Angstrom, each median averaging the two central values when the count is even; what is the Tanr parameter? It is 39.7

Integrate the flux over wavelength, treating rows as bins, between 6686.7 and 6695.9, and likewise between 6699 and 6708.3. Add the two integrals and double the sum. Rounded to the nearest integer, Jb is 1525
